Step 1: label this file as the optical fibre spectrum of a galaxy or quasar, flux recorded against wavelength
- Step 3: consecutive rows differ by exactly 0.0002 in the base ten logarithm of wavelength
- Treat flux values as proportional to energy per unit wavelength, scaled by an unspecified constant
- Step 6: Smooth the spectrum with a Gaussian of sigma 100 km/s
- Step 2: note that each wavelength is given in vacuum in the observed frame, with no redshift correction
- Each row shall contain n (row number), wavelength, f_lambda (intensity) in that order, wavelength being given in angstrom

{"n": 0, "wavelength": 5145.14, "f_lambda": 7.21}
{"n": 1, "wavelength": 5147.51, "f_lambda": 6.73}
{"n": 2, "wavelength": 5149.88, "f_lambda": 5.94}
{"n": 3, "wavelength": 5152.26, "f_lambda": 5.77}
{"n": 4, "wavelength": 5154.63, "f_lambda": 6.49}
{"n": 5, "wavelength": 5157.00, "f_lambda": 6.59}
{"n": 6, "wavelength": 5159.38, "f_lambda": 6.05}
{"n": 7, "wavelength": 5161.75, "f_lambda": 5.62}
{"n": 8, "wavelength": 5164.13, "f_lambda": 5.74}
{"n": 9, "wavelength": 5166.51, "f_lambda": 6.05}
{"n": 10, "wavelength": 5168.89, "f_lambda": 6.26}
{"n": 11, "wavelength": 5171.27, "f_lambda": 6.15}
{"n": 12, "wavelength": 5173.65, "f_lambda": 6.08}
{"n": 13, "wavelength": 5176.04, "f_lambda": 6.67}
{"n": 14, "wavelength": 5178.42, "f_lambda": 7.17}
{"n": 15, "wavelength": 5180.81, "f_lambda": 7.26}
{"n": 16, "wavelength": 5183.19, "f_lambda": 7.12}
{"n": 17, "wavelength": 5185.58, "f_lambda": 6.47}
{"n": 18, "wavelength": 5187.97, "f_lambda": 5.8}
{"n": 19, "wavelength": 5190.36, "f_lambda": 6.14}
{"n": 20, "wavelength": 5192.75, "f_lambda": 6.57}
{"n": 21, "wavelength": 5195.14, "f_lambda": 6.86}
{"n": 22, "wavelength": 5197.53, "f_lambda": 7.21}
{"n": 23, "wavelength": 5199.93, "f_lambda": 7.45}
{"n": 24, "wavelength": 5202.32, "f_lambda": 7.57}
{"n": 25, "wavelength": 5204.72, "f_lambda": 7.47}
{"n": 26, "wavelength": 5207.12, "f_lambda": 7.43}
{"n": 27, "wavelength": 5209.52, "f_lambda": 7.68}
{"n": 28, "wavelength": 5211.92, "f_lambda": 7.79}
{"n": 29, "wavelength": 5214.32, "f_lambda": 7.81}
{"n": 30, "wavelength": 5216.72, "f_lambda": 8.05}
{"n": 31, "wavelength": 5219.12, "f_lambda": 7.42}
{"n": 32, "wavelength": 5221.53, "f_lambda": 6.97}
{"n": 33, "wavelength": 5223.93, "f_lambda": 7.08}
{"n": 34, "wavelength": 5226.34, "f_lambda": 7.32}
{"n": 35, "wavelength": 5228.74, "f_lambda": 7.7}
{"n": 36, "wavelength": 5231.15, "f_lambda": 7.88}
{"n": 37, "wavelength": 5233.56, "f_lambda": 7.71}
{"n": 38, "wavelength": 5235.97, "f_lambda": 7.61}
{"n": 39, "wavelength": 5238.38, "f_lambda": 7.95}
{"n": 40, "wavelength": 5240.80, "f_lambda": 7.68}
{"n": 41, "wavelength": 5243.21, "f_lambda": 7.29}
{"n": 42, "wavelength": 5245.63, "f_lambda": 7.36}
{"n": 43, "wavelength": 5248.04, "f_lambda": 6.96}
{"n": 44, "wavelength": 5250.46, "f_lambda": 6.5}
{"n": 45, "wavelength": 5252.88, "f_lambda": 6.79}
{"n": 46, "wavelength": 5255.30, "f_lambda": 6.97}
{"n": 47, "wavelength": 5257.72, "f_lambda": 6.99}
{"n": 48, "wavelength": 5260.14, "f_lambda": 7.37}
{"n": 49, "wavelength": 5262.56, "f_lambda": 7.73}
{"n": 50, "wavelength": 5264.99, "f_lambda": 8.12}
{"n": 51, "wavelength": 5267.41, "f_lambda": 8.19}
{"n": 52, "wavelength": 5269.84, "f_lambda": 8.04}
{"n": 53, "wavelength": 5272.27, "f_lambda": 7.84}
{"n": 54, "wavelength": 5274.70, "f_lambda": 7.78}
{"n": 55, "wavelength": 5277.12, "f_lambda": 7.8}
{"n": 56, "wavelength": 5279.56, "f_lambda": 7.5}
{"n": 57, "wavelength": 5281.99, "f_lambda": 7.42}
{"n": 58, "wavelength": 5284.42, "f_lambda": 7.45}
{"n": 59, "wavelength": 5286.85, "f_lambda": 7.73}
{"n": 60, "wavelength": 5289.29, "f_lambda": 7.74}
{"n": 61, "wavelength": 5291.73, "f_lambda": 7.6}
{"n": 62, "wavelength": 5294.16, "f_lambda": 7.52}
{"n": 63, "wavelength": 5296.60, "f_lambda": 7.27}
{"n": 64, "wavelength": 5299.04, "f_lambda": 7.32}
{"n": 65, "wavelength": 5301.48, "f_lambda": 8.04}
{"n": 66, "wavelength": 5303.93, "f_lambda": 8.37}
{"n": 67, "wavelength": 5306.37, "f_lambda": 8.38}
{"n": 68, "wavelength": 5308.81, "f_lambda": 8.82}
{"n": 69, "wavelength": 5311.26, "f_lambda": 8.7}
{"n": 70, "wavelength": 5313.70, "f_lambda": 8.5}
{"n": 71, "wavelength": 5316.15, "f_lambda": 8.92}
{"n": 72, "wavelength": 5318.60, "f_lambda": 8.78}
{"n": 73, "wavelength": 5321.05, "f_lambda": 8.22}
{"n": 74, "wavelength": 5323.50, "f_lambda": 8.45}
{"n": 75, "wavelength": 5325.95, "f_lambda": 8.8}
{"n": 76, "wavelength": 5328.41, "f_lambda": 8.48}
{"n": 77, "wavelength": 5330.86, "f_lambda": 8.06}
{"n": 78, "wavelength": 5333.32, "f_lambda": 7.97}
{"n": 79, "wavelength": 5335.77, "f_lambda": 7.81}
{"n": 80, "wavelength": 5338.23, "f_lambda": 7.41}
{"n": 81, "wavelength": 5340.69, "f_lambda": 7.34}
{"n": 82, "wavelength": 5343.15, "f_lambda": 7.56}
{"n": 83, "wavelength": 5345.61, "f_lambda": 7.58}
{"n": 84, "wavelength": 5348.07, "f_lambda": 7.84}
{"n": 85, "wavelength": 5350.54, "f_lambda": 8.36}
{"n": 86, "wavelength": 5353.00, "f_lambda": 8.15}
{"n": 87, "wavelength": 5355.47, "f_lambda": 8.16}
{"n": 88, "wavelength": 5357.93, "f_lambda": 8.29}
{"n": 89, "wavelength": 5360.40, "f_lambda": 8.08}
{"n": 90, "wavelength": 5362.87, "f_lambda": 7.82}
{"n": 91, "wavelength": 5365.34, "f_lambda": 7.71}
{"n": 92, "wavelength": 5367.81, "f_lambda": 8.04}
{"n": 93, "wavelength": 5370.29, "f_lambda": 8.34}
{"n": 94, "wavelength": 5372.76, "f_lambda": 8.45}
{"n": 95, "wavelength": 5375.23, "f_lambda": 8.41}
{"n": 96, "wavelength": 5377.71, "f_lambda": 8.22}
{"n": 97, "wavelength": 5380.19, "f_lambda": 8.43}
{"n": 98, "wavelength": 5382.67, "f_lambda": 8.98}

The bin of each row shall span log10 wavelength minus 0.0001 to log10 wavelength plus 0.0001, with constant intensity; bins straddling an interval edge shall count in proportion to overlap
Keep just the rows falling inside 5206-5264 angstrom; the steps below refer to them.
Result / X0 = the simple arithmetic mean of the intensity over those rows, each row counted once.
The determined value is 7.4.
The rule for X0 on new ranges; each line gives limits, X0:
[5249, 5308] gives 7.6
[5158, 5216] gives 6.8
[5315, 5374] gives 8.1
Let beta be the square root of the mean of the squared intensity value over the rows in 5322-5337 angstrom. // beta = 8.3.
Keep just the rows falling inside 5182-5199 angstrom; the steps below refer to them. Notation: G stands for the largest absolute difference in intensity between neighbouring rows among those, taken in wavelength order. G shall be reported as 0.67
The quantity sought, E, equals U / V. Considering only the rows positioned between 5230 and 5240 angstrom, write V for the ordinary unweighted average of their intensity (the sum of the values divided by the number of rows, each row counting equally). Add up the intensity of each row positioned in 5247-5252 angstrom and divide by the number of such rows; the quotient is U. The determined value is 0.86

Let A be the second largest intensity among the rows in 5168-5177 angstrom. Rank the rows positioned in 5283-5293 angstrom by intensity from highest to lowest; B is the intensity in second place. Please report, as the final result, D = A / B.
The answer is 0.81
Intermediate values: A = 6.26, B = 7.73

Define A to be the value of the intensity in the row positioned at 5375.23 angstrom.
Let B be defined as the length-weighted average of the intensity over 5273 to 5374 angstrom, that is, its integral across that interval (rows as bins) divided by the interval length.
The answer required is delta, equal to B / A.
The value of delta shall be 0.95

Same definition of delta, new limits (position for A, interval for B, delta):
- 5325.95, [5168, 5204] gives 0.77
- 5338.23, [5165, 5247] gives 0.96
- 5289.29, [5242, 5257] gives 0.90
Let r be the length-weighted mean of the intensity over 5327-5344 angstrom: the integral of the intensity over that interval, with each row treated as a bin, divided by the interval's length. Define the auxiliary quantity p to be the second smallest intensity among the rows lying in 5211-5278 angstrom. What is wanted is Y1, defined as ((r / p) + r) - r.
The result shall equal 1.2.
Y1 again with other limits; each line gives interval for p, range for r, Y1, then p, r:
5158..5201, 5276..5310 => 1.4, 5.74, 7.8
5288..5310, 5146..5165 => 0.8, 7.32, 6.1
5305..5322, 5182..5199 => 0.8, 8.38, 6.6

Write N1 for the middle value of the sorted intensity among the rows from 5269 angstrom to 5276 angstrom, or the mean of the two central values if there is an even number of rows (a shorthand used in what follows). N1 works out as 7.8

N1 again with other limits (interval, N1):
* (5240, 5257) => 7.0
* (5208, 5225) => 7.7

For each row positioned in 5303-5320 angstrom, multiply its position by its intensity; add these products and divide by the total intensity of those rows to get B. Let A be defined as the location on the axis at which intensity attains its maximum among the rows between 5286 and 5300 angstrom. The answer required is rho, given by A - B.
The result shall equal -22.1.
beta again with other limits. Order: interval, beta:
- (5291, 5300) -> 7.4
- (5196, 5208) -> 7.4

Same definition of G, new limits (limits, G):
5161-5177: 0.59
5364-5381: 0.33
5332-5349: 0.40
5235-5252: 0.46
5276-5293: 0.30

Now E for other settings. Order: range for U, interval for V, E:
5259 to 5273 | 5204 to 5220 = 1.03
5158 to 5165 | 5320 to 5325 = 0.70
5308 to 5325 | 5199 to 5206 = 1.15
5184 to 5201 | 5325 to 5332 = 0.79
